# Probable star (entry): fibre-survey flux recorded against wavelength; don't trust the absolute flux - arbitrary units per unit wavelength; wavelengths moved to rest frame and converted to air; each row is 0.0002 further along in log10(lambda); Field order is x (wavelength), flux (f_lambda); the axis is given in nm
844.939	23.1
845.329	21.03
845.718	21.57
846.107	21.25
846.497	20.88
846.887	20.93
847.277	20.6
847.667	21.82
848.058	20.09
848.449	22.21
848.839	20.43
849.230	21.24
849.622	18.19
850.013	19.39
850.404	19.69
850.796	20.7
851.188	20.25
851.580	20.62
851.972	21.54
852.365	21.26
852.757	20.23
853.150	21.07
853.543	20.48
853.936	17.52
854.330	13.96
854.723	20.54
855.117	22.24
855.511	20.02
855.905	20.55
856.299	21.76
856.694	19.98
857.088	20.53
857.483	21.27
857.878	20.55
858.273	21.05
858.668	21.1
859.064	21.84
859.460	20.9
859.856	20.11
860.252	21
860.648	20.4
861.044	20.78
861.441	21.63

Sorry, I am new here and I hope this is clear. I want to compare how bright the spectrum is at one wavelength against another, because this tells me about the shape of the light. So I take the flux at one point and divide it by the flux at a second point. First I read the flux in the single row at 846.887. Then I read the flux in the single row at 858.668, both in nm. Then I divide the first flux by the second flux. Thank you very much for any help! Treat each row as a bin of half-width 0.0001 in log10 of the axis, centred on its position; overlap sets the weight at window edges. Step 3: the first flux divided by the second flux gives 0.99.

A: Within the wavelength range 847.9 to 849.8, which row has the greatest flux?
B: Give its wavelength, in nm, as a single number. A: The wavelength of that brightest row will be 848.449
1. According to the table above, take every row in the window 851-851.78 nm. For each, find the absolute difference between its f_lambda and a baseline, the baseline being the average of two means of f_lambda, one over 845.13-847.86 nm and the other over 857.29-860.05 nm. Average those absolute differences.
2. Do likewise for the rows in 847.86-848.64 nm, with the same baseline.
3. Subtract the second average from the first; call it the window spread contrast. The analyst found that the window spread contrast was -0.4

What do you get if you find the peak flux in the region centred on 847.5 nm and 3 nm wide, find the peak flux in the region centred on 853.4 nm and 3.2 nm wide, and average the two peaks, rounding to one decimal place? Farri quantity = 21.9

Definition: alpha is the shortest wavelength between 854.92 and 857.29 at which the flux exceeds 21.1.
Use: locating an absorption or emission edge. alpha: 855.117 nm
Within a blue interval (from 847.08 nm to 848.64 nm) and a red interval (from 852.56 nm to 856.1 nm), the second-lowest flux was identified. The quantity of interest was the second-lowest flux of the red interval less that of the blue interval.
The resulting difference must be -3.1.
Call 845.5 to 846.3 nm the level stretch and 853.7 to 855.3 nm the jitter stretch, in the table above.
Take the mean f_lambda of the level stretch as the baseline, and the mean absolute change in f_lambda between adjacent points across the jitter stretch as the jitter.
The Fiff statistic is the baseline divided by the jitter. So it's 5.4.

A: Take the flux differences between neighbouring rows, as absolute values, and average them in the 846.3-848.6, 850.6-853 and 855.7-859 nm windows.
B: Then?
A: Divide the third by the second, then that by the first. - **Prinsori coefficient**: 1.2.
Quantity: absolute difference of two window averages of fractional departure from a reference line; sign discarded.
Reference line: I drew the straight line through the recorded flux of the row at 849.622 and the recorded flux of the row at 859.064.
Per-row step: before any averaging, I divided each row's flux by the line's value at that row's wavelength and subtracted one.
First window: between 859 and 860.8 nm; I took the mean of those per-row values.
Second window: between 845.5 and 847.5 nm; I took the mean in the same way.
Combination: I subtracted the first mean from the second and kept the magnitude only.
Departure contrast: 0.30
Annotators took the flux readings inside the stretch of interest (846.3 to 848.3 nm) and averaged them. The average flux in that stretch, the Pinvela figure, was 20.9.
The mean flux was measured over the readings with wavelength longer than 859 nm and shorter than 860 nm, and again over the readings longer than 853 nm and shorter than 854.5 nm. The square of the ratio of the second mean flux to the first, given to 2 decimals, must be 0.76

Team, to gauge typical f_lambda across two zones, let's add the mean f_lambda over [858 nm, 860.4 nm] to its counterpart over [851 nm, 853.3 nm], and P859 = 41.8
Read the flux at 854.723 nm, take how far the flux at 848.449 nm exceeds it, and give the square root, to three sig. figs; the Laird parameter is 1.29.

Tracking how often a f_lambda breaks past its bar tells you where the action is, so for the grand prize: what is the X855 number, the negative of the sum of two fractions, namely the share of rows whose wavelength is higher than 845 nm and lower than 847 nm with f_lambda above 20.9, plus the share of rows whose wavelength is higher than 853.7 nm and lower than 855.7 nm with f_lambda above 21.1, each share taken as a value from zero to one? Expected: -1.0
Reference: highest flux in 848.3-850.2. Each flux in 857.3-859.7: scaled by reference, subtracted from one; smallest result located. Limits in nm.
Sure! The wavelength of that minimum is 859.064 nm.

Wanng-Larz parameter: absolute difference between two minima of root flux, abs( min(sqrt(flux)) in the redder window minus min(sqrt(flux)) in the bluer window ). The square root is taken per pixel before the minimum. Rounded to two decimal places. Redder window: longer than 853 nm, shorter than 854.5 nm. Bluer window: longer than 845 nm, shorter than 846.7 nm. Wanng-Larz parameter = 0.83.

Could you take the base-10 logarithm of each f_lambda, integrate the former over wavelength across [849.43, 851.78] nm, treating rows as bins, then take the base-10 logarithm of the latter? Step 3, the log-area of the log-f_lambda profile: 0.484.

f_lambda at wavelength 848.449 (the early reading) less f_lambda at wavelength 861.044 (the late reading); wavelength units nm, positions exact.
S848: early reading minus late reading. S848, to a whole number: 1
